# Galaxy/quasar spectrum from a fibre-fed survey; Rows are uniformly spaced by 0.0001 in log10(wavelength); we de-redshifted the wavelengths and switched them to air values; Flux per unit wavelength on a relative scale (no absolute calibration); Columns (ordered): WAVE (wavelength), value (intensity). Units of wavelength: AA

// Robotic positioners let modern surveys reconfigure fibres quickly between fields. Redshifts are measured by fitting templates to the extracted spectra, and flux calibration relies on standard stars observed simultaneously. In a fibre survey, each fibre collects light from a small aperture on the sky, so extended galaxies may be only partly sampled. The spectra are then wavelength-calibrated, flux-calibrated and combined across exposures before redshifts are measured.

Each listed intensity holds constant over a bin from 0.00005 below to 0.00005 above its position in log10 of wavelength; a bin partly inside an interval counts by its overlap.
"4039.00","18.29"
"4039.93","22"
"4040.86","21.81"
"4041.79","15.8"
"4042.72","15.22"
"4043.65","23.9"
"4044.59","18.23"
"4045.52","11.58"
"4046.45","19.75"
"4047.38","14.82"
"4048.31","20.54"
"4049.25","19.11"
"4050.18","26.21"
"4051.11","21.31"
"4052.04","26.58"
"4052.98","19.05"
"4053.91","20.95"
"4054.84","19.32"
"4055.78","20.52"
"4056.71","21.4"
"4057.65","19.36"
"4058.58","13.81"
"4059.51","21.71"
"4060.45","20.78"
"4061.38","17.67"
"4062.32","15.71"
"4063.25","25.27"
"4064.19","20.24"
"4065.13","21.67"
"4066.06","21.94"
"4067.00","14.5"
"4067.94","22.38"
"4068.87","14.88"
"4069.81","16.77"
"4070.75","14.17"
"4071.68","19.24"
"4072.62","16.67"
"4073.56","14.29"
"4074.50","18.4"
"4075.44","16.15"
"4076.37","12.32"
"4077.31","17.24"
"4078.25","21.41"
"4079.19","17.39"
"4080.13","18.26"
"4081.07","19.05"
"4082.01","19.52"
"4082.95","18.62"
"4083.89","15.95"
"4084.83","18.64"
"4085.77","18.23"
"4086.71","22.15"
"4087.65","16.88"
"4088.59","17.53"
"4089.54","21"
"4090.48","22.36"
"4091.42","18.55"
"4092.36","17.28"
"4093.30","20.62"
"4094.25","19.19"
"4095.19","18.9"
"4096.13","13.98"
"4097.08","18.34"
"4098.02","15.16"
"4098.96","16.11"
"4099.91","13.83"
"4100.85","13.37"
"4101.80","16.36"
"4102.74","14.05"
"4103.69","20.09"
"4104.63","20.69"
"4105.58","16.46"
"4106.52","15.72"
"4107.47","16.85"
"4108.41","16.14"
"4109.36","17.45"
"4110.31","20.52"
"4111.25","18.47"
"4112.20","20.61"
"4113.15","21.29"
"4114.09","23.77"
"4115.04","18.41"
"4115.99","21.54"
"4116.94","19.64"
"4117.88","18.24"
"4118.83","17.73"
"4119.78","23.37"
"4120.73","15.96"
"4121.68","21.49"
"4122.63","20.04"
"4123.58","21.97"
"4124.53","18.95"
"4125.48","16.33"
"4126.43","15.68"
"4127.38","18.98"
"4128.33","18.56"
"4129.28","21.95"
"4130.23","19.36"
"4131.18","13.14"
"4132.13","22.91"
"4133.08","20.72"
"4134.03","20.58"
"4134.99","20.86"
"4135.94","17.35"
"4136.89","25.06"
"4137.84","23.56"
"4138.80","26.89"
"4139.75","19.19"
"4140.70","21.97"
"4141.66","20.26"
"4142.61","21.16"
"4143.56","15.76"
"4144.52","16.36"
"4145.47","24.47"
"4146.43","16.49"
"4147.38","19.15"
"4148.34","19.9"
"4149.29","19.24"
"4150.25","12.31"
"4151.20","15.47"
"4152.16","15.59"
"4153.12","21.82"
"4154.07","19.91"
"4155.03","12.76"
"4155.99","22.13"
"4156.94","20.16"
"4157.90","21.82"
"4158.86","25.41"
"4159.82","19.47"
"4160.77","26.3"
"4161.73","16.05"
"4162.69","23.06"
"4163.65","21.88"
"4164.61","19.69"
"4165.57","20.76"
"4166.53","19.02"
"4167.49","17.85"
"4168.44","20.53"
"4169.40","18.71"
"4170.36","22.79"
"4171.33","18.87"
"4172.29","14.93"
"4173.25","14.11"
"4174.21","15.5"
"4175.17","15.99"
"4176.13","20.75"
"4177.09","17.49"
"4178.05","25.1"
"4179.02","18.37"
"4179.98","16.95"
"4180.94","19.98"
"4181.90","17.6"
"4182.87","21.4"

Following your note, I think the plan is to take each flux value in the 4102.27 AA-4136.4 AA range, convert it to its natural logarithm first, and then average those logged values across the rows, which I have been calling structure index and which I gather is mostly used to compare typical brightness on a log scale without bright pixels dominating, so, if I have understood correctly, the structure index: 2.94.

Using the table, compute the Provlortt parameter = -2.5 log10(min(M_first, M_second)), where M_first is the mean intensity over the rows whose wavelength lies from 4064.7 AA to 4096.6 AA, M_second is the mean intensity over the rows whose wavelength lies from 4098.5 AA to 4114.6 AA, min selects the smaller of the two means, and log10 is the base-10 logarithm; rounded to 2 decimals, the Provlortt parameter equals -3.12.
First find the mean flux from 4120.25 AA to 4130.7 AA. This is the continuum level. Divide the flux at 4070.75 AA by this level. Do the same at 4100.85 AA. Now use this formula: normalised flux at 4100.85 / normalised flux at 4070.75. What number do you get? 0.94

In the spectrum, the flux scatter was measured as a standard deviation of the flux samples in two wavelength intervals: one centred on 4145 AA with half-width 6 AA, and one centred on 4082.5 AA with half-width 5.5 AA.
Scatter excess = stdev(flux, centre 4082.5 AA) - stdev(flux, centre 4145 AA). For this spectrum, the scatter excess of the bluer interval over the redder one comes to -1.4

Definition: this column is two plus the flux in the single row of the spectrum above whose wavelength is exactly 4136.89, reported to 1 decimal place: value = 27.1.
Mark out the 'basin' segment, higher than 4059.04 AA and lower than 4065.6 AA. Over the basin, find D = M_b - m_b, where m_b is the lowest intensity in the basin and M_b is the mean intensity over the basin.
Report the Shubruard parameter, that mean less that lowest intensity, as 4.7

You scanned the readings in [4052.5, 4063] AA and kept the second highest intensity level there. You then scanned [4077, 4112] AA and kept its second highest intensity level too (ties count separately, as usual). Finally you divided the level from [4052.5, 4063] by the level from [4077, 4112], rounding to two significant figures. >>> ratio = 0.97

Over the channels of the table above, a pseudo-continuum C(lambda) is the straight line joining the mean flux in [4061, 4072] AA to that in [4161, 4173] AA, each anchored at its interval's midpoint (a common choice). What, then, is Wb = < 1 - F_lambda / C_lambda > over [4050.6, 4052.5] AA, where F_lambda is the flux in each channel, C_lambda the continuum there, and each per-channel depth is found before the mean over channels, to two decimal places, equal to -0.29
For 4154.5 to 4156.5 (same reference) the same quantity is 0.10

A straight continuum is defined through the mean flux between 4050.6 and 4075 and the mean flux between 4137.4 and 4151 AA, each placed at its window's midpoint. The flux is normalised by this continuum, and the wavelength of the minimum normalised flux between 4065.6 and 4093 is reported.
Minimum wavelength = 4076.37 AA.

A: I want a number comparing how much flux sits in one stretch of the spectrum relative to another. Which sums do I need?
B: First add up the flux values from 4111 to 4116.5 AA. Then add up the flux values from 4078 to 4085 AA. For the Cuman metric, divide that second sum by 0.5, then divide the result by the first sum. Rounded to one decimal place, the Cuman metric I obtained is 2.4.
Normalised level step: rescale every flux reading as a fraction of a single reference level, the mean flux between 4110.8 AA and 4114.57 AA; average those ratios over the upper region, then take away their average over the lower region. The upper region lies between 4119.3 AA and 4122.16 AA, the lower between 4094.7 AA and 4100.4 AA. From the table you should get 0.20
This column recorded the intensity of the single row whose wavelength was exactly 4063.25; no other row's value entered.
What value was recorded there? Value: 25.27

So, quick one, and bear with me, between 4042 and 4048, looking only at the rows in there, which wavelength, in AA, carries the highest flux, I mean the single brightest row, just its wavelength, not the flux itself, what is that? 4043.65 AA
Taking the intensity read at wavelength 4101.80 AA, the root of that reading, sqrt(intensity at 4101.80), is 4.0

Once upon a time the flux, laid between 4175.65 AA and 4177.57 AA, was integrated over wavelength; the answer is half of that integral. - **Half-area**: 18.4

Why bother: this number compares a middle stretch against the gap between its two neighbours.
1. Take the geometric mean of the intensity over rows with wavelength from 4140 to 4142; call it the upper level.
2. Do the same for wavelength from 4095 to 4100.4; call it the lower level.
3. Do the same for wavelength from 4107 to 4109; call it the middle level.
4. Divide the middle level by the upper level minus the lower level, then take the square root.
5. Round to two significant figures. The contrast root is 1.8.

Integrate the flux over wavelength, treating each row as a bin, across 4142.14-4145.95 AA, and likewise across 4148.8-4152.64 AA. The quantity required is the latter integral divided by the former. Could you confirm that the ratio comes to 0.81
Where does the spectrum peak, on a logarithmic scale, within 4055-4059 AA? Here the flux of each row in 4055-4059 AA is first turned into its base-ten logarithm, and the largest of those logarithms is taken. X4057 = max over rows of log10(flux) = 1.33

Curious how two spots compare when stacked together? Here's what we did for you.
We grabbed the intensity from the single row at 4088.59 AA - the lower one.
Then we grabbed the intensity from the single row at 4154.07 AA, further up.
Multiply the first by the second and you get 349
